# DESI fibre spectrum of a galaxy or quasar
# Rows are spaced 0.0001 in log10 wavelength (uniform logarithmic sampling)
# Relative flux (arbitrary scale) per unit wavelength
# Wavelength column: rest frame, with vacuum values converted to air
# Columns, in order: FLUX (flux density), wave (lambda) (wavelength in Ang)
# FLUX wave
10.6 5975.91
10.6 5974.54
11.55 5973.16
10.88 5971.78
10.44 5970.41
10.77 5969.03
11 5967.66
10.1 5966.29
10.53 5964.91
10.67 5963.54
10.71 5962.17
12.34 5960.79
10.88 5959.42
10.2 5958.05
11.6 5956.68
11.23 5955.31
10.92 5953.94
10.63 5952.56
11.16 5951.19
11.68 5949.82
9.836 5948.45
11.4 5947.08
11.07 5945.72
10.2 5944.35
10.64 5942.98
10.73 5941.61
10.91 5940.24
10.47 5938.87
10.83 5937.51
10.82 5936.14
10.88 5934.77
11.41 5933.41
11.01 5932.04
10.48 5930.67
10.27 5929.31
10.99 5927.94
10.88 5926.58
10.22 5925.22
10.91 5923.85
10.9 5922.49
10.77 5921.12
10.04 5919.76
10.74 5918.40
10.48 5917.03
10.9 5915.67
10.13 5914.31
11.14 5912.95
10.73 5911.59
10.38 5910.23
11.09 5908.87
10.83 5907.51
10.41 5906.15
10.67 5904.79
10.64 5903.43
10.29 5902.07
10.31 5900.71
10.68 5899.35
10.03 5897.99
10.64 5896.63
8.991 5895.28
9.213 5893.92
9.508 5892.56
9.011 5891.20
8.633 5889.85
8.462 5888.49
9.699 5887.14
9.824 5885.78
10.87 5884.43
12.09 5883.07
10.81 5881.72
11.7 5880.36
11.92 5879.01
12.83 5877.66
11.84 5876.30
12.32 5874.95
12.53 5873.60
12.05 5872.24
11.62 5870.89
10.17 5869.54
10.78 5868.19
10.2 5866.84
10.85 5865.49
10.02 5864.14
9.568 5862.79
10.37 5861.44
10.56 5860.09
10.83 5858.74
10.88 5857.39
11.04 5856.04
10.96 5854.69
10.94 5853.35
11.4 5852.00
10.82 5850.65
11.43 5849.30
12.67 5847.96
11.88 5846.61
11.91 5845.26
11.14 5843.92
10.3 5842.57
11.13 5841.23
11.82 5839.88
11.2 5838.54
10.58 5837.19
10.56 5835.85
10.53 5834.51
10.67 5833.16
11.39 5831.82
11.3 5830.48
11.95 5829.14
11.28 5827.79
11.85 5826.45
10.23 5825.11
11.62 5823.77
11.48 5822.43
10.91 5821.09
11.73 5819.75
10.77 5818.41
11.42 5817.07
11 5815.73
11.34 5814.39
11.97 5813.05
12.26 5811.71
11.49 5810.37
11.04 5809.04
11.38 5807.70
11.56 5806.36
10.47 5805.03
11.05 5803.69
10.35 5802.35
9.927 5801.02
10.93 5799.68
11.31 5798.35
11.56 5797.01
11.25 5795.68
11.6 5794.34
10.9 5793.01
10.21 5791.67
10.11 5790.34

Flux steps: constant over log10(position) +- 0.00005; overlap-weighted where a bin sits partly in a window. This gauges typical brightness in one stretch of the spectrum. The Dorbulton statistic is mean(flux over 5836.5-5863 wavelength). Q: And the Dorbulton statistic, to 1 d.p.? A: 11.1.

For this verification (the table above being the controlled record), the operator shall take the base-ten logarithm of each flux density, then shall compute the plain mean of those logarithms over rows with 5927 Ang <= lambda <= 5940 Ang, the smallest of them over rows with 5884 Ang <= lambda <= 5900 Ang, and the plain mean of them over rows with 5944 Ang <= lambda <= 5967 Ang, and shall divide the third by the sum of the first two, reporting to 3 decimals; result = 0.529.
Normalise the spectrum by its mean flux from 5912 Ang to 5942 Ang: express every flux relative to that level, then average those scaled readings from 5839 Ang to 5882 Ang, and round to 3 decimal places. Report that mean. 1.047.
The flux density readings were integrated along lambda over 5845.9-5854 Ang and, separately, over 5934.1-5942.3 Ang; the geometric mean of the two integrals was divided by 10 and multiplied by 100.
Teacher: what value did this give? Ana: 907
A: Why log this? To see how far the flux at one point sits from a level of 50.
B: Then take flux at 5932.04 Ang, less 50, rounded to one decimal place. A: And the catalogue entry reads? -39.0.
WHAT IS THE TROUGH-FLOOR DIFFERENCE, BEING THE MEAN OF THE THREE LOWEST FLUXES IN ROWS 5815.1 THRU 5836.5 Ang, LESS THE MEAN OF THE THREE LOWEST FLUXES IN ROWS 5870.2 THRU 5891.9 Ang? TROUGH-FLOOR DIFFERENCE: 1.7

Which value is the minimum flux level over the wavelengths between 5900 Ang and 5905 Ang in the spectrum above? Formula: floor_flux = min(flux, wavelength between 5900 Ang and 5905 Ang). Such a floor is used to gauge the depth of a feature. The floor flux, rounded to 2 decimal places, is 10.29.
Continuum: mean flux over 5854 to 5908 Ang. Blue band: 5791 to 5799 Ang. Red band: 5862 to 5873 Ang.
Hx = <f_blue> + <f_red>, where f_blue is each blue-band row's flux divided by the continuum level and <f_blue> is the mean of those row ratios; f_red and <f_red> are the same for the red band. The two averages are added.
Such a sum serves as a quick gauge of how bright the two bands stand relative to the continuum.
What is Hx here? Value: 2.05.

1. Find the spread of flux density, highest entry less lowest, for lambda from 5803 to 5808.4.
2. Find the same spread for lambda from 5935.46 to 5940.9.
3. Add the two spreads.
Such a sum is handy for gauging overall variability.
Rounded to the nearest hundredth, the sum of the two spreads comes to 1.53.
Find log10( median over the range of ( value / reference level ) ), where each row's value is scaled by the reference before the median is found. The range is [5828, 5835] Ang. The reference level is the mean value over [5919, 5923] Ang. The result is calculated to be 0.03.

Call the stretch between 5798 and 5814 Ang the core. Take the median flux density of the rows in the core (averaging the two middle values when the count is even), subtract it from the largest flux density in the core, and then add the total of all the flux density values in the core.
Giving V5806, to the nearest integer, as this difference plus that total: 135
